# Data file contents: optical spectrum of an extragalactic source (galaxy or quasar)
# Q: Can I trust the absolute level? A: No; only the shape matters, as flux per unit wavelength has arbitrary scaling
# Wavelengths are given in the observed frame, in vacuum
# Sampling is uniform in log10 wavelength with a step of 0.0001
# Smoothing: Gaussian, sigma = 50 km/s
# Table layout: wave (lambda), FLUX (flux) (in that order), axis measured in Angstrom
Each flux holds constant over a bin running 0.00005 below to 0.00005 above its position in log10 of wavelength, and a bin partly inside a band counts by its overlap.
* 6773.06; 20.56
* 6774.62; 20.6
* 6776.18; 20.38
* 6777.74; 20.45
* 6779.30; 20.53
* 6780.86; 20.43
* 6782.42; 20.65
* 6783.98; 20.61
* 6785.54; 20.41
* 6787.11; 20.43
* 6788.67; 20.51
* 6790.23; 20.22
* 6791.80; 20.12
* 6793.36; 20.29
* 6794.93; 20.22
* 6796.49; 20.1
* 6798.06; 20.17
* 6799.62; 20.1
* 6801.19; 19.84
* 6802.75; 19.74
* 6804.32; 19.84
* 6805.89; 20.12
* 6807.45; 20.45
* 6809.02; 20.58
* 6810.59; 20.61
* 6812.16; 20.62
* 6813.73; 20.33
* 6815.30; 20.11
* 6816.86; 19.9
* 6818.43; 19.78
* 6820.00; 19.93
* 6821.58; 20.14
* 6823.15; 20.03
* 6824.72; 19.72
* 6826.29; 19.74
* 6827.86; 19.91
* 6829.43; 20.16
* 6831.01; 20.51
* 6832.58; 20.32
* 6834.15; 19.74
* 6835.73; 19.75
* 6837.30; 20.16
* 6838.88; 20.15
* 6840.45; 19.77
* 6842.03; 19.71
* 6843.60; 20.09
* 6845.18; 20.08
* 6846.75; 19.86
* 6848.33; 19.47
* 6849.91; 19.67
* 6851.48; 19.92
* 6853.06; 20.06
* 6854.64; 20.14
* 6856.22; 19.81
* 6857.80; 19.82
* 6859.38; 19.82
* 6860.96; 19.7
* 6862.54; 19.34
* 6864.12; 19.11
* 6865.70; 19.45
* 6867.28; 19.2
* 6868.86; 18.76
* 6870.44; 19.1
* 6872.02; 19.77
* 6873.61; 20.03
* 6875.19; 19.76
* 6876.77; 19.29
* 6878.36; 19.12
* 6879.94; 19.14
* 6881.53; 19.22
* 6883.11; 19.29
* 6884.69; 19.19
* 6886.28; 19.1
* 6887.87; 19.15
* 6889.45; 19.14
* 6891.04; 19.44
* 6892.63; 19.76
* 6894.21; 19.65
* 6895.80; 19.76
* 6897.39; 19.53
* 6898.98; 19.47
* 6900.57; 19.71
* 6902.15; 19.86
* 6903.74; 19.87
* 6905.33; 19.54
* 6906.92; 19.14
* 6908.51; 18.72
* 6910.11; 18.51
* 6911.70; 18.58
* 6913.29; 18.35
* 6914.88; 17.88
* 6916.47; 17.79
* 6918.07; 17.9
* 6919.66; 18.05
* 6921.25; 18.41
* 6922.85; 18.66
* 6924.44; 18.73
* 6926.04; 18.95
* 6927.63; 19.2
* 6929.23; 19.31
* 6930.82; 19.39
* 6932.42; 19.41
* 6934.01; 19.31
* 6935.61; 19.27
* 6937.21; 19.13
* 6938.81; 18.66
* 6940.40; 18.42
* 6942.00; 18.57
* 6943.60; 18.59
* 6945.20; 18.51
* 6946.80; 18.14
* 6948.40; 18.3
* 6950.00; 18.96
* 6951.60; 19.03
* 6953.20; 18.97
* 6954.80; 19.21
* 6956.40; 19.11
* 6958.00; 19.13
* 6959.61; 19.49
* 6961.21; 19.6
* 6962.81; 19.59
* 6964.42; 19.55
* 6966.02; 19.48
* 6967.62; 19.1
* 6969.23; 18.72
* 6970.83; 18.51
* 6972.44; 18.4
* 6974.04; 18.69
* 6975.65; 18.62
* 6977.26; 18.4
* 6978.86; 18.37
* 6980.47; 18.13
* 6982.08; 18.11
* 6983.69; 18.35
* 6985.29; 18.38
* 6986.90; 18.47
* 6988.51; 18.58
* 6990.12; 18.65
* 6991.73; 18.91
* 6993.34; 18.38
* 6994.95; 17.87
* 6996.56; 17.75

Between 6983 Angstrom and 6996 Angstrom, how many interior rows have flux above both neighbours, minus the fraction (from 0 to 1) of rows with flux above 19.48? 1.0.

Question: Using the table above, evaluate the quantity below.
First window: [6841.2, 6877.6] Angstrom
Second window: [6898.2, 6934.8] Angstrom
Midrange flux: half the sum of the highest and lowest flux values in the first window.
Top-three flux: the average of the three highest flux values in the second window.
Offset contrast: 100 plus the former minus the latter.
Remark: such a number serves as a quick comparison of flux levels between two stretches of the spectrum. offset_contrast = 99.6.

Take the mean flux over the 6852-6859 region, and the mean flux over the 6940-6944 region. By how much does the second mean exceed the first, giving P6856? -1.4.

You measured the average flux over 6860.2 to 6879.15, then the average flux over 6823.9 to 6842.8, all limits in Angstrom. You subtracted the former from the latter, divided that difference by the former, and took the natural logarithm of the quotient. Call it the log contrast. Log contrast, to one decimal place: -3.5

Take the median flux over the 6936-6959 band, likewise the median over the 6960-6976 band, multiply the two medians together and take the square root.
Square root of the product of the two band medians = 18.9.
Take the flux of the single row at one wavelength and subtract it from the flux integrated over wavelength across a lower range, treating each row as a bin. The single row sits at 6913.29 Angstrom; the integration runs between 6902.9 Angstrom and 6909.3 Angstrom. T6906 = 105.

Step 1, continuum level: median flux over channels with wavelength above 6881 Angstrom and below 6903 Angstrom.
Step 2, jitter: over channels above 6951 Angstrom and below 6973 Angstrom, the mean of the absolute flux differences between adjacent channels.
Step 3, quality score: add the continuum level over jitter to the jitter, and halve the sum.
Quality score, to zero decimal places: 61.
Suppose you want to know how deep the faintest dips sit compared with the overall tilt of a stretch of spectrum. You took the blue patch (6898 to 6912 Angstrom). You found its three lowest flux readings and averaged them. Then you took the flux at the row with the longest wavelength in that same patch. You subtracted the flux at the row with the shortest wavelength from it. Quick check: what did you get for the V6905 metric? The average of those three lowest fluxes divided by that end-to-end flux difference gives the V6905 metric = -21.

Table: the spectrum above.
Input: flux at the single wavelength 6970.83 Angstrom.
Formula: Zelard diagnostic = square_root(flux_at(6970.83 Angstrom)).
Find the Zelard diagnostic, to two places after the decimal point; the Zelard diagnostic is 4.30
